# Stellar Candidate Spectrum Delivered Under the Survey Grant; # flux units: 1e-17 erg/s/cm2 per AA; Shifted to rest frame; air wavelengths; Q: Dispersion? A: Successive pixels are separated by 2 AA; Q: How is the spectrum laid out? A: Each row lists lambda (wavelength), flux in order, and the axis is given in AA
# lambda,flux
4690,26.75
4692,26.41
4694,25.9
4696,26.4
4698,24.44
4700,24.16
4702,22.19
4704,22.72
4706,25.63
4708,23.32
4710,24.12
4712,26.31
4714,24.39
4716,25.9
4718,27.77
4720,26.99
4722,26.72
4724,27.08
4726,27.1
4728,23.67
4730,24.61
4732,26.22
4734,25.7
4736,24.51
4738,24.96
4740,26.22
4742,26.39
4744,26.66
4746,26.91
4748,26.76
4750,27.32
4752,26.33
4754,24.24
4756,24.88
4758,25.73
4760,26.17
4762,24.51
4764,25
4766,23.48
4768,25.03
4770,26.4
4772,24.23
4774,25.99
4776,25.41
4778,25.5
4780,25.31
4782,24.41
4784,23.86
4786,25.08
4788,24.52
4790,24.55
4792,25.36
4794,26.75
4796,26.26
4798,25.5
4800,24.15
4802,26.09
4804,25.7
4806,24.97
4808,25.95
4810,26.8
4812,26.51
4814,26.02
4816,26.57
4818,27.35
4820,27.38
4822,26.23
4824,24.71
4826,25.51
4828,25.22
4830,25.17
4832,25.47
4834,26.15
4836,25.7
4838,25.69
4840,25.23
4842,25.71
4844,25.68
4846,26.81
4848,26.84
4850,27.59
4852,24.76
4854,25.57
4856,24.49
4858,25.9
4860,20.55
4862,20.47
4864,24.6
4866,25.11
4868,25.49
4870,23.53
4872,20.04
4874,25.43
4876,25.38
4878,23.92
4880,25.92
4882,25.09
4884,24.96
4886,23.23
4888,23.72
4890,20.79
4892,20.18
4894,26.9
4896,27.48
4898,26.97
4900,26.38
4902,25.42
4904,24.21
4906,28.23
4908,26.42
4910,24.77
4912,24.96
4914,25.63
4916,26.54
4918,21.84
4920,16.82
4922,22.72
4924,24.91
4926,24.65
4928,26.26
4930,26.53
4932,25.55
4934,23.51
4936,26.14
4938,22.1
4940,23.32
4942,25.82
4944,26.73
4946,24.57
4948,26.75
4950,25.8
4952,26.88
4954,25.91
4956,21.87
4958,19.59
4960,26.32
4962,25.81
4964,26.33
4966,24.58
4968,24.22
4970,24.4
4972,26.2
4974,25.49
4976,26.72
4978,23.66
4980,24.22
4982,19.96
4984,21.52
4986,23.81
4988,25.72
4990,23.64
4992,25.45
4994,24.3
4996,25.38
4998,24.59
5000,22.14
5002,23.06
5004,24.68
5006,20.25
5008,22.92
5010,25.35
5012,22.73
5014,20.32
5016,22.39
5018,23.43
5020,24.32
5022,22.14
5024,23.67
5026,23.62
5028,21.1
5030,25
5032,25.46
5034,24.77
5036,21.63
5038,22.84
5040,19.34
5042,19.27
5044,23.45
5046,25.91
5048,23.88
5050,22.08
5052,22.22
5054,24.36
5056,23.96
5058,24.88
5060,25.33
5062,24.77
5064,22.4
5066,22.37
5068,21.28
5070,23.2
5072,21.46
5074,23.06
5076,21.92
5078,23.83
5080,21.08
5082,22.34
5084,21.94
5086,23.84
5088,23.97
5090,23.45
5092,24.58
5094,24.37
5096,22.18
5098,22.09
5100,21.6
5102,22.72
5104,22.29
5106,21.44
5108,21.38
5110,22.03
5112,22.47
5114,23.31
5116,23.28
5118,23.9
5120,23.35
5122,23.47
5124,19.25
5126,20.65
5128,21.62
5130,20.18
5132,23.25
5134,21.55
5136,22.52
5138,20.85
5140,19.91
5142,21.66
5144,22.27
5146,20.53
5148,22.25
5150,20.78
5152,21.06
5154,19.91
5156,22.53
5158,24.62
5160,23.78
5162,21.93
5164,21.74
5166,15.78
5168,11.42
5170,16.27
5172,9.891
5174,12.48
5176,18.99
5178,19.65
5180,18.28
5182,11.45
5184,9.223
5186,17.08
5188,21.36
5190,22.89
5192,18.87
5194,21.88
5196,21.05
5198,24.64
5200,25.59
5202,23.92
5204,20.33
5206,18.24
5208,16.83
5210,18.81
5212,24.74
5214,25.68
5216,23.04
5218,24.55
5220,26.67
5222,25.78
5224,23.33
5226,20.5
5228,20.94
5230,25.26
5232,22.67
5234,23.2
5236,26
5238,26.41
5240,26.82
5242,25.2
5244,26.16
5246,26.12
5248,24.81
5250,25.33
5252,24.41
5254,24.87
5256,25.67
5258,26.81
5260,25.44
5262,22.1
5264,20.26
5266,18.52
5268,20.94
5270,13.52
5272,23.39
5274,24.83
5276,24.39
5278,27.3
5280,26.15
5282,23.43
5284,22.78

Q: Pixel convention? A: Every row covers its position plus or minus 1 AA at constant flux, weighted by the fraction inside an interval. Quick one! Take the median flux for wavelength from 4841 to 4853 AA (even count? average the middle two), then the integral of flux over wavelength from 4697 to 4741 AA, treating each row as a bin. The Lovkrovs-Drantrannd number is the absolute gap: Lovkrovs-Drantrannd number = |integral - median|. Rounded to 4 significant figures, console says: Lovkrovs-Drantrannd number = 1083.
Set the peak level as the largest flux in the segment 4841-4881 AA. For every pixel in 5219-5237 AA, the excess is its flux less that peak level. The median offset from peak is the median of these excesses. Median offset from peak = -4.3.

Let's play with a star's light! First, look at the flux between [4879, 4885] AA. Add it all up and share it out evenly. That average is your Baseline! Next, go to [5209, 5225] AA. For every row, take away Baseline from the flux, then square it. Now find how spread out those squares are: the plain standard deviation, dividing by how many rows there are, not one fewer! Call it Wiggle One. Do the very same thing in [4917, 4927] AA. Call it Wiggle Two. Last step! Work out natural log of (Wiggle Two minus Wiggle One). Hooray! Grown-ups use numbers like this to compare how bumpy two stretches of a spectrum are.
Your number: 2.62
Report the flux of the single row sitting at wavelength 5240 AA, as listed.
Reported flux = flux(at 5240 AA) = 26.82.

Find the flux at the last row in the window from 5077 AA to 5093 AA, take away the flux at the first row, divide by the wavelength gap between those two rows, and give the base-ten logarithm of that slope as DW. -1.3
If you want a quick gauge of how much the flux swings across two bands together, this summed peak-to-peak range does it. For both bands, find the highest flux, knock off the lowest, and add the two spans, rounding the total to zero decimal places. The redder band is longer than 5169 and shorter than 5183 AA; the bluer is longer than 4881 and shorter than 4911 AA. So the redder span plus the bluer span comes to 18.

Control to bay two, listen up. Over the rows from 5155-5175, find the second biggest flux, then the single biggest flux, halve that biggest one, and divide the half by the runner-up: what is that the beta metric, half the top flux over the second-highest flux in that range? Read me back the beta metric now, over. 0.518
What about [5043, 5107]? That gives 0.511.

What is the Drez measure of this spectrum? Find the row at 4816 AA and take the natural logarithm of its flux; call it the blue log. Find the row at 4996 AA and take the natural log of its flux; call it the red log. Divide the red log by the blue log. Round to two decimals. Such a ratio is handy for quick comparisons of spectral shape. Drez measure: 0.99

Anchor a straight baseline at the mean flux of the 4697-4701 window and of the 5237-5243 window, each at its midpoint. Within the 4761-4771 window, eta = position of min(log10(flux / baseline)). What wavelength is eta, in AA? 4766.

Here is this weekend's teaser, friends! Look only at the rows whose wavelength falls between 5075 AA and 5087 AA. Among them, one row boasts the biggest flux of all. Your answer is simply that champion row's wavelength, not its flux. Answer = 5086 AA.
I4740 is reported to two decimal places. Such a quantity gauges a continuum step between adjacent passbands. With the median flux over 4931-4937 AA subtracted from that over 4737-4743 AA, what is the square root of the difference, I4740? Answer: 0.82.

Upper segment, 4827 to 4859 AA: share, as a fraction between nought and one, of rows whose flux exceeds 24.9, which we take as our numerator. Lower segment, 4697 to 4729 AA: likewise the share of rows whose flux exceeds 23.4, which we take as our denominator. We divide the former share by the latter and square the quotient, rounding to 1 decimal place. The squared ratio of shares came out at 1.2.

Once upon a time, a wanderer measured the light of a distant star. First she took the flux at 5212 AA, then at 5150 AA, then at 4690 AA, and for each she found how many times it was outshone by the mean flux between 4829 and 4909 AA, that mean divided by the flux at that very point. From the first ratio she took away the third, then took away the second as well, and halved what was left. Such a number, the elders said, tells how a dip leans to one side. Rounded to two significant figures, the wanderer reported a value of -0.56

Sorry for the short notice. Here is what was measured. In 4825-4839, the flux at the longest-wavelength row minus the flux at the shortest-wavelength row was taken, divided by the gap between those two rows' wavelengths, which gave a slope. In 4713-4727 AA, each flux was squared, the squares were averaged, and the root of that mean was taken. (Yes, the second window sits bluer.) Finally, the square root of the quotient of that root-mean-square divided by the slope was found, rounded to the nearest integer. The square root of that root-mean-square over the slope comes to 42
